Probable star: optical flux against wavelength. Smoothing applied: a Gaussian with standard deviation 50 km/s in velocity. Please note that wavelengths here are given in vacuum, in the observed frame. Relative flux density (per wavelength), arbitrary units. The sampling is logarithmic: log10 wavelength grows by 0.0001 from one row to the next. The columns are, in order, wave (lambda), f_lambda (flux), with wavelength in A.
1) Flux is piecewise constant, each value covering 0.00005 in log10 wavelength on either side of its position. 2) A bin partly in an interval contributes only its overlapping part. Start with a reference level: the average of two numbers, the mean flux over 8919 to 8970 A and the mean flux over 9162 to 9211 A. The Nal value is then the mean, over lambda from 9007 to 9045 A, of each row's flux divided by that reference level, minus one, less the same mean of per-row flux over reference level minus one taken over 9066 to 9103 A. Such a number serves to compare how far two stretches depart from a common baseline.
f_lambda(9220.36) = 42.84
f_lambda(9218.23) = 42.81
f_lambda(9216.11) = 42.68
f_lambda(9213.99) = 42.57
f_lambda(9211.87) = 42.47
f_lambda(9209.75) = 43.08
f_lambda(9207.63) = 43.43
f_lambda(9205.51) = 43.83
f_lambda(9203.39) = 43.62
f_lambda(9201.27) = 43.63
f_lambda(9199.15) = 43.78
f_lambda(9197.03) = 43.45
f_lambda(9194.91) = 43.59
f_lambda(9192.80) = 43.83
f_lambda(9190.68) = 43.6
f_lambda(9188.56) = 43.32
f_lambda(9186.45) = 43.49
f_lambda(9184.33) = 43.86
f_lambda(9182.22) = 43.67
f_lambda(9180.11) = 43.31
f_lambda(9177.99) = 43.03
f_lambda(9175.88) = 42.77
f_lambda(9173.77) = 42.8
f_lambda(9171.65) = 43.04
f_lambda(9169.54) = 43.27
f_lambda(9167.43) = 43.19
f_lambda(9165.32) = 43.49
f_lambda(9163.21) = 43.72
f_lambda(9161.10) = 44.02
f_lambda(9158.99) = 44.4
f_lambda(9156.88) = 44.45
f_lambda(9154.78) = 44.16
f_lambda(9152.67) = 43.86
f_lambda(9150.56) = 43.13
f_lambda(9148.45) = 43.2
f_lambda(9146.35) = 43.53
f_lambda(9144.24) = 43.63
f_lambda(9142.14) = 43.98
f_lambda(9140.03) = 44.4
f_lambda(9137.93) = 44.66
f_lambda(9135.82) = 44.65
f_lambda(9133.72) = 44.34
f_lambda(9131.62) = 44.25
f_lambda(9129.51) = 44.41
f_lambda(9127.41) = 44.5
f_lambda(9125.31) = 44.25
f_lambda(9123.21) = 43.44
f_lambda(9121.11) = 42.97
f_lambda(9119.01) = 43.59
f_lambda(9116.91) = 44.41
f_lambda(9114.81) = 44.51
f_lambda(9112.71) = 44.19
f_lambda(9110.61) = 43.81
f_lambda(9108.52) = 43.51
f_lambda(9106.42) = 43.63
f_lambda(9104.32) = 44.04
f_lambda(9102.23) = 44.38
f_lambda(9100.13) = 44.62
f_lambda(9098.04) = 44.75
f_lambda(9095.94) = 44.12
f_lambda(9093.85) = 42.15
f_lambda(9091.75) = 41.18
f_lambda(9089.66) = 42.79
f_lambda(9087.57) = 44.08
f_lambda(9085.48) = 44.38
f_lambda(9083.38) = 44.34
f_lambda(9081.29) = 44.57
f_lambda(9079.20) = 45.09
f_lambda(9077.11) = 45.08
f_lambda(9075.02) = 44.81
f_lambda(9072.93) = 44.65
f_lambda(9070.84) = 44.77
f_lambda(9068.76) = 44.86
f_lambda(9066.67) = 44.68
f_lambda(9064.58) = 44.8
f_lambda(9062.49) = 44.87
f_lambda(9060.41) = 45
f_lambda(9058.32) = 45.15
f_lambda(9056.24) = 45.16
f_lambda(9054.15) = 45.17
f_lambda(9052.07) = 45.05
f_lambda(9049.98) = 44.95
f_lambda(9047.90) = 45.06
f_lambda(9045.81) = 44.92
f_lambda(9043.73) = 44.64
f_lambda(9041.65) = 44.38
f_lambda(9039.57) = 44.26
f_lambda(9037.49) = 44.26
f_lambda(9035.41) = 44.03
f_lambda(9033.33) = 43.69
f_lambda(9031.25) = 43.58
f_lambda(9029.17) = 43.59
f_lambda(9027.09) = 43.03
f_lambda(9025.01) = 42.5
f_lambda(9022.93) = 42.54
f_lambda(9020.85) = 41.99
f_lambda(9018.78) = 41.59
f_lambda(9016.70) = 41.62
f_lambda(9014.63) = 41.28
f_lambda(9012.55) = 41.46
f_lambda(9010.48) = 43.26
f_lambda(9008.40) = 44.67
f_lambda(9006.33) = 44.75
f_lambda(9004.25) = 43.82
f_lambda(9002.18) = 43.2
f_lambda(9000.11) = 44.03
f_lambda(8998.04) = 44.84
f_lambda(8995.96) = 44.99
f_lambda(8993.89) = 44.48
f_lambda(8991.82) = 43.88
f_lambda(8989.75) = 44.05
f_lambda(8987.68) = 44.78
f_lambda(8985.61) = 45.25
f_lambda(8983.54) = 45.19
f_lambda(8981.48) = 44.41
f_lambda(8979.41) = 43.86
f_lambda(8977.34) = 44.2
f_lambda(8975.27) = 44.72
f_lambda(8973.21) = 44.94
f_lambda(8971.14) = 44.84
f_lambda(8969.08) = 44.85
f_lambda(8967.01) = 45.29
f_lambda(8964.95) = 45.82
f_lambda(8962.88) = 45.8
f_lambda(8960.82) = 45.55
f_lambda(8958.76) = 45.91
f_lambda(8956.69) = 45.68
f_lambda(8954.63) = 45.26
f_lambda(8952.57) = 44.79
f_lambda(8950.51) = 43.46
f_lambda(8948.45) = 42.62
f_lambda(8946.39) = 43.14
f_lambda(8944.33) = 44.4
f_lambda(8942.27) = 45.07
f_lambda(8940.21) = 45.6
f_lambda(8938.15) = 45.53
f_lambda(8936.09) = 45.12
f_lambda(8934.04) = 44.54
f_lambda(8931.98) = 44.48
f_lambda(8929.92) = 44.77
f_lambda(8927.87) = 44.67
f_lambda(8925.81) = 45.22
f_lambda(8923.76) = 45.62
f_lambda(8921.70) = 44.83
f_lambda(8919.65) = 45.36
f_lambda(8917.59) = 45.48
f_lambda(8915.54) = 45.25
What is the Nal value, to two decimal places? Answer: -0.02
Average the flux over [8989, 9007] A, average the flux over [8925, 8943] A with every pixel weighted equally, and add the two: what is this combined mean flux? 89.2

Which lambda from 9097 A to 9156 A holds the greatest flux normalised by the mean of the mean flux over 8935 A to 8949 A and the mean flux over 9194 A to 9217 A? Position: 9098.04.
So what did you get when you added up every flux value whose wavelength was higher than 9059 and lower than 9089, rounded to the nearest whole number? 626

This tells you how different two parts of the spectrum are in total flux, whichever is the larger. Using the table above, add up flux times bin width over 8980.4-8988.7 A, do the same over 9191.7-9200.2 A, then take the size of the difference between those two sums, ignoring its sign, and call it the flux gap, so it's 2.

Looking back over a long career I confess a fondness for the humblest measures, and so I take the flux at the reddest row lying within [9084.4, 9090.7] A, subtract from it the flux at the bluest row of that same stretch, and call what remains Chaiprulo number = -1.6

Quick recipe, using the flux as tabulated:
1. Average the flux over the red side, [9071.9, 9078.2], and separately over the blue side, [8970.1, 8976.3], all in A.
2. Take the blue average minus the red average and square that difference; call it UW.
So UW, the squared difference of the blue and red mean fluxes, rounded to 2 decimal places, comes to 0.00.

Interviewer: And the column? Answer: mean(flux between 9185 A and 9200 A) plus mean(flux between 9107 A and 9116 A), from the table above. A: 87.6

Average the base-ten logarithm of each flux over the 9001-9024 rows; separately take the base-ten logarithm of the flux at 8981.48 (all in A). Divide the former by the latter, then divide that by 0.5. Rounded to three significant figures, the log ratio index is 1.98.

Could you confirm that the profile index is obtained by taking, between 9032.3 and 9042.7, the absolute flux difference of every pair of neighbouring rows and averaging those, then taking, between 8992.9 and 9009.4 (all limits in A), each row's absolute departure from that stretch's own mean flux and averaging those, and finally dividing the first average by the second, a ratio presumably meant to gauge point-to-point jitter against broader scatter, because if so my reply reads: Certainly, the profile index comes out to 0.35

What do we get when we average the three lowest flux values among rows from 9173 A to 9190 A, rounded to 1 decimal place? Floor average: 42.9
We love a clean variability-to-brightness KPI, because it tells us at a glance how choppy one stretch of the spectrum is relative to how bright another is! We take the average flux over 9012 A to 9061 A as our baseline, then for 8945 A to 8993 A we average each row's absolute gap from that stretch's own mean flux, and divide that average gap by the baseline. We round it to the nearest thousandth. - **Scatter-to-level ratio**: 0.016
